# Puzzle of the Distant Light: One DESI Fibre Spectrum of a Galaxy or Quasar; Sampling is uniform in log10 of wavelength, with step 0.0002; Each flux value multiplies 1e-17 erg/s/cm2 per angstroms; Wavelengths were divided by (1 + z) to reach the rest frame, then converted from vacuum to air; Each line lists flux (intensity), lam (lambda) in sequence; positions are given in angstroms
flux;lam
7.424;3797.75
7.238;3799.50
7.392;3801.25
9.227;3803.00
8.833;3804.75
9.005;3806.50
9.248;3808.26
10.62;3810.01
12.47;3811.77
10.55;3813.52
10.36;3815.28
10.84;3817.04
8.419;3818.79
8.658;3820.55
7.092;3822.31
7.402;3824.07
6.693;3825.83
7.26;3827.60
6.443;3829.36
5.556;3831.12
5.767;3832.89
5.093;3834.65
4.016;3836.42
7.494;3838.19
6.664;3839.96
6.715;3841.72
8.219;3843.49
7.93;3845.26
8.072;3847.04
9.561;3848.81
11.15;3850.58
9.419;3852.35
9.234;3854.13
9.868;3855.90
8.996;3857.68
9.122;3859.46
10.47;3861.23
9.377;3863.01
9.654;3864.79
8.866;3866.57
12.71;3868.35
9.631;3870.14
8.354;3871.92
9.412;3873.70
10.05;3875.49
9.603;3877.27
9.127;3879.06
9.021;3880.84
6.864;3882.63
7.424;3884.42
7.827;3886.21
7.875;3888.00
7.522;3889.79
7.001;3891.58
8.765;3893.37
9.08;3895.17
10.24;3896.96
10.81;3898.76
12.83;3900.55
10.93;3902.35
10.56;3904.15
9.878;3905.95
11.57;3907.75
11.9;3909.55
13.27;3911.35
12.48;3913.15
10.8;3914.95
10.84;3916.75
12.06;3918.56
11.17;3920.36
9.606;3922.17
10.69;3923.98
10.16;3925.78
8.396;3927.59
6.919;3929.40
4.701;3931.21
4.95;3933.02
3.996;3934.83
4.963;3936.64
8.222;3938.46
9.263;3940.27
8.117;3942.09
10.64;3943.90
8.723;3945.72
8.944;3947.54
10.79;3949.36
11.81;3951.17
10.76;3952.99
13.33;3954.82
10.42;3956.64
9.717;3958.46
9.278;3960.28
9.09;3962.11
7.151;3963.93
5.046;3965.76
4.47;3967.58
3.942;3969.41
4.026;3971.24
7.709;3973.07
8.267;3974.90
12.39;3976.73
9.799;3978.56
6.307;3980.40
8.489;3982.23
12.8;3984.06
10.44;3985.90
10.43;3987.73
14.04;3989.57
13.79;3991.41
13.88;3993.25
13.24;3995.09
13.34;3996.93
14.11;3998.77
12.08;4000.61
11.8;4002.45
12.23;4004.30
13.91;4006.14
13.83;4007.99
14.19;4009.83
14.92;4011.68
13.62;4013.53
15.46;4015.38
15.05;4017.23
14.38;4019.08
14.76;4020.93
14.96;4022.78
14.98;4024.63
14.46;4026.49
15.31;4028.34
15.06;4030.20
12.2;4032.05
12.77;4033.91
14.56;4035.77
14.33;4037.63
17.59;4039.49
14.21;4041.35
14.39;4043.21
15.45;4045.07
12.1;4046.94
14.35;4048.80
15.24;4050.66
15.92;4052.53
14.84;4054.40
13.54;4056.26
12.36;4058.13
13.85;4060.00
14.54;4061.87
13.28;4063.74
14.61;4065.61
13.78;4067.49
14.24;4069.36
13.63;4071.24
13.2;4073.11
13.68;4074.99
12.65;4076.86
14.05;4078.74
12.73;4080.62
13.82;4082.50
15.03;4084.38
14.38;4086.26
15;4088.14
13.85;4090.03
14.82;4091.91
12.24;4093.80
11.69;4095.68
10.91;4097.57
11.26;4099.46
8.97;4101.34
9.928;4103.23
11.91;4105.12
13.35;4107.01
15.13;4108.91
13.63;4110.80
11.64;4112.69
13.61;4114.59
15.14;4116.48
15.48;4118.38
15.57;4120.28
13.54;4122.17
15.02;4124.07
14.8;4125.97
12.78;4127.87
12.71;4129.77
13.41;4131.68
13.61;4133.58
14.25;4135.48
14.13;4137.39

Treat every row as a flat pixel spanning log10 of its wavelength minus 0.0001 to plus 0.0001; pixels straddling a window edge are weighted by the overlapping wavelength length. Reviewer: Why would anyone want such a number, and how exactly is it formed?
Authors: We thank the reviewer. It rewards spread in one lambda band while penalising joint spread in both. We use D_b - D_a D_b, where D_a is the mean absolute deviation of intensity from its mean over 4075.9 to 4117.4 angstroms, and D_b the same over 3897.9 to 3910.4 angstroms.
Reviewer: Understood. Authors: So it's -0.34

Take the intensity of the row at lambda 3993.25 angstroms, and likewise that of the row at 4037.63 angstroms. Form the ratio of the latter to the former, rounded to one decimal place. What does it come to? 1.0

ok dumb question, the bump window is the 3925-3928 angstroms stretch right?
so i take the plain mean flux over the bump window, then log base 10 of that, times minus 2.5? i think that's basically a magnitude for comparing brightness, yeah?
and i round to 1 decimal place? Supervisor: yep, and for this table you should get -2.4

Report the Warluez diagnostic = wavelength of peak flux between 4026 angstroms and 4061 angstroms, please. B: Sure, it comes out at 4039.49 angstroms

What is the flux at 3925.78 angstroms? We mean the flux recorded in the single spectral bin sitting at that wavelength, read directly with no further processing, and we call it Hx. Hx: 10.16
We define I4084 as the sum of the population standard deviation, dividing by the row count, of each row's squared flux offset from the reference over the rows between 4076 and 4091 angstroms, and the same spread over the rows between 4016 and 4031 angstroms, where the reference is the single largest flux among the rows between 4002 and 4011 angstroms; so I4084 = 1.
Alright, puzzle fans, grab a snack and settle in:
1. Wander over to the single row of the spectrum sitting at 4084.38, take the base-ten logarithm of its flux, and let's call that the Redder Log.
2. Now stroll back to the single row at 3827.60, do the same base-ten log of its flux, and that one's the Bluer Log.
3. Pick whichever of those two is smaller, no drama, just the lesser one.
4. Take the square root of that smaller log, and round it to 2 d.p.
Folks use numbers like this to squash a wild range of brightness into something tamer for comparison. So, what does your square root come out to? 0.93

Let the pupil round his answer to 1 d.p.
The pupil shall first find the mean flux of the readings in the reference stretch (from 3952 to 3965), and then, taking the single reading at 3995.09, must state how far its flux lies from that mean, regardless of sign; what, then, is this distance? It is 3.3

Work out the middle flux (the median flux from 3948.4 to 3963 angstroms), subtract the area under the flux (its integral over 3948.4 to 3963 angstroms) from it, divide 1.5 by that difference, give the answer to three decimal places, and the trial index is -0.010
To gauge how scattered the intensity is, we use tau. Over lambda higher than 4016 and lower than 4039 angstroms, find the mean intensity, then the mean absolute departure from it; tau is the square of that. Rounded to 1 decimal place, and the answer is 0.4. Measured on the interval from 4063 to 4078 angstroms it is 0.2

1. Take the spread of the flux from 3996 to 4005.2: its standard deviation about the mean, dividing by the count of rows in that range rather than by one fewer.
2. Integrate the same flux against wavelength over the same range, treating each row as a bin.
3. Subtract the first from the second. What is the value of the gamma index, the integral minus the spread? 116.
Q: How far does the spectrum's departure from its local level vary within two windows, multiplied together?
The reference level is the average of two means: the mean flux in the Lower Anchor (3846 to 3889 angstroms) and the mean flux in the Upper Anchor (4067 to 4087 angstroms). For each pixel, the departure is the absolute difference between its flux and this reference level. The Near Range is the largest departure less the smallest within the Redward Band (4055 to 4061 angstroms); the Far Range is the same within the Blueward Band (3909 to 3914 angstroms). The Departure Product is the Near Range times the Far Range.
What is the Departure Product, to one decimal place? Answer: 2.0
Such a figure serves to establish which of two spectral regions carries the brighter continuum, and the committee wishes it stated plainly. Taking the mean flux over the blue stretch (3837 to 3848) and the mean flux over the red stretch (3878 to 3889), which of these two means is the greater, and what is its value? 8.0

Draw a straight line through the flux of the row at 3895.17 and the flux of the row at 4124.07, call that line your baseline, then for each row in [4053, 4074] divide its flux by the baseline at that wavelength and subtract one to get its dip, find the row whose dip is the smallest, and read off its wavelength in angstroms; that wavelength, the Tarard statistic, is 4058.13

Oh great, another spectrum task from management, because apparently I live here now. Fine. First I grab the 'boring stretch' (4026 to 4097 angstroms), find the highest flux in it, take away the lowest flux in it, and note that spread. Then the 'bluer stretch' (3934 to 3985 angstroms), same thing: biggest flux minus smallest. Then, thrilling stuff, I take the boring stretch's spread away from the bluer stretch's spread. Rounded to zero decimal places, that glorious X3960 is 3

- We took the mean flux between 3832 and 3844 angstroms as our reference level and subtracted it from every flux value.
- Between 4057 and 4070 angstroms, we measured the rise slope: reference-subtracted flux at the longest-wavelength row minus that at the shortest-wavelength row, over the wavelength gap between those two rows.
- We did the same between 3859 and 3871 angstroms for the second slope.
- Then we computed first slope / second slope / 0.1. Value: 35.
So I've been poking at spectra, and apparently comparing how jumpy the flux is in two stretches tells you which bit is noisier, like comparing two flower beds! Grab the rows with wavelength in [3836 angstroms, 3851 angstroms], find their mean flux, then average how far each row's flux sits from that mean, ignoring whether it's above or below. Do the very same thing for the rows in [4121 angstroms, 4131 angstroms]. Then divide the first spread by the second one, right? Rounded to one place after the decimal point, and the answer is 1.5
